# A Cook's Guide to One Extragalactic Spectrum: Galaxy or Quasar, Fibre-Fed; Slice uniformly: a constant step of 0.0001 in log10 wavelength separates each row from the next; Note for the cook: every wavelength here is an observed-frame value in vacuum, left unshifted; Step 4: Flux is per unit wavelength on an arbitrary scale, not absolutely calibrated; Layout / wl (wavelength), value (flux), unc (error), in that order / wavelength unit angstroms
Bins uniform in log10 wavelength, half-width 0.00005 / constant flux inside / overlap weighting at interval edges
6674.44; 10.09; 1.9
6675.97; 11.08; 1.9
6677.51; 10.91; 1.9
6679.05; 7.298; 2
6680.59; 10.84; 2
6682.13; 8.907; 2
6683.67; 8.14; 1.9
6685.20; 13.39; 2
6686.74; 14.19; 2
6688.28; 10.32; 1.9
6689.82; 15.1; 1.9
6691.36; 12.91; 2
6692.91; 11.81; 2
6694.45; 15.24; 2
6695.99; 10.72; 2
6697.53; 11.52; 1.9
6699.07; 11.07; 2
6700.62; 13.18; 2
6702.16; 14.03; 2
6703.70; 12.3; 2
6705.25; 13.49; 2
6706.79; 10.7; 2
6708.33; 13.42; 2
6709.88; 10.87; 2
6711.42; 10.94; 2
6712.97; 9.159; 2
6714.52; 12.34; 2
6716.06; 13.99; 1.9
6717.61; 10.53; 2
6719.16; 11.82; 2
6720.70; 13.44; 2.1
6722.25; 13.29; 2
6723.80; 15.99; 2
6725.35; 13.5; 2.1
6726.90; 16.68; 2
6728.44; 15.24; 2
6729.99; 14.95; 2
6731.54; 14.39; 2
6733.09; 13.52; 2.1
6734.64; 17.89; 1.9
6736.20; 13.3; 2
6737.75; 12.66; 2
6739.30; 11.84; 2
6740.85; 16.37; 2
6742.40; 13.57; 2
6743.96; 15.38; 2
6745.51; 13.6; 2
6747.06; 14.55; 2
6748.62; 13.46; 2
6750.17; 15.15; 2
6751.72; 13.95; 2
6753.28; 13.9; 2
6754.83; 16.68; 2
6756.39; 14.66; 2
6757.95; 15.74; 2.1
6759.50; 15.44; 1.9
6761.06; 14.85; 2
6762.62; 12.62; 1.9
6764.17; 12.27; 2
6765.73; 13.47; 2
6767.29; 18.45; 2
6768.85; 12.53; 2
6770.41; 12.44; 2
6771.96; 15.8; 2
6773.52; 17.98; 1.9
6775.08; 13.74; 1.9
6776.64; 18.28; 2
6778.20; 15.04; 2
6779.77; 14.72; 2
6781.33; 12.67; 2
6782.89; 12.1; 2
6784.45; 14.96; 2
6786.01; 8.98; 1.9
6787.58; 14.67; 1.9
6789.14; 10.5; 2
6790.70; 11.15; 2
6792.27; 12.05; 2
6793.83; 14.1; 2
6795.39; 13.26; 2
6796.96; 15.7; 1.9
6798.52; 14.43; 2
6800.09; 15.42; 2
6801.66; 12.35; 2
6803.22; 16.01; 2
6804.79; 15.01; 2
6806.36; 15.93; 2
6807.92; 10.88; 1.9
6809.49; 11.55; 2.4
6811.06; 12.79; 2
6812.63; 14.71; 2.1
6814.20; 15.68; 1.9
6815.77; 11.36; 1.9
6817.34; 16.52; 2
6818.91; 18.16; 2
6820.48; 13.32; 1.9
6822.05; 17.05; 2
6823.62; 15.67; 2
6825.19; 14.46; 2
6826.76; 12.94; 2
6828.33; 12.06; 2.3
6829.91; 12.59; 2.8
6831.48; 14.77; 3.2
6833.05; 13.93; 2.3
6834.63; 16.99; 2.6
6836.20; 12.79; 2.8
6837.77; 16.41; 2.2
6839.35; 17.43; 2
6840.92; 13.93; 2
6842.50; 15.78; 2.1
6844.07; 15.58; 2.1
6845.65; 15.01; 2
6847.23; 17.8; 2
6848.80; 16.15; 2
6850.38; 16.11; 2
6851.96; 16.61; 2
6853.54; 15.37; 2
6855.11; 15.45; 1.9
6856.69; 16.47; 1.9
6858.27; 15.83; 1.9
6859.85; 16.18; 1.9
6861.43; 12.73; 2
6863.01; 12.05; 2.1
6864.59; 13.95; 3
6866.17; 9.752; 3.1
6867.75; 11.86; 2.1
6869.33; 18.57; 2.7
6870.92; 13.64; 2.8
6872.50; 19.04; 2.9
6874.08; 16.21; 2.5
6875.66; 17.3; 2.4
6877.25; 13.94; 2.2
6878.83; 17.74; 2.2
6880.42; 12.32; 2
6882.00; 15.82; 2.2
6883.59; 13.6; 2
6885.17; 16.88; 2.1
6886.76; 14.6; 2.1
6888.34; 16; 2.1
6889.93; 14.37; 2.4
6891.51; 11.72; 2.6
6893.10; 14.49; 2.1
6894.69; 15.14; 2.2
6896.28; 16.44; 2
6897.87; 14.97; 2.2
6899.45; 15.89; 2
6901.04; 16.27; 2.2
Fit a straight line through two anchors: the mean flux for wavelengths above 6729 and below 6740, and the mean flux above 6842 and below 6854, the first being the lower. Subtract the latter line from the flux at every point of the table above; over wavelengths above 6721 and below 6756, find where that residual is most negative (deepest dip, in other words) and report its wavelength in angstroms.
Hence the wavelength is 6739.30 angstroms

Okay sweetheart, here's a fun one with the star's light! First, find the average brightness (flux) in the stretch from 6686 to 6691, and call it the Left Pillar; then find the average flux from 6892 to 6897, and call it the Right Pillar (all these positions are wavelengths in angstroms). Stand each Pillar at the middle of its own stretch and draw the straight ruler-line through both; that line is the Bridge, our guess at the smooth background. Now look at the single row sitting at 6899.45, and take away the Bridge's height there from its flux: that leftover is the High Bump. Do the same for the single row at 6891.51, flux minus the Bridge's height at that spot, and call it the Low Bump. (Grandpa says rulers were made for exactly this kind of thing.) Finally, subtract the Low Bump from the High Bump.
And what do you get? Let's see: 4.1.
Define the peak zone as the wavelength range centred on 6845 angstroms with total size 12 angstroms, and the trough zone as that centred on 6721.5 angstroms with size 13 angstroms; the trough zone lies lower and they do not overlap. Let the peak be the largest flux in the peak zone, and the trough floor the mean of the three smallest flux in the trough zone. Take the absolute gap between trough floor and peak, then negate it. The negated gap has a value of -5.9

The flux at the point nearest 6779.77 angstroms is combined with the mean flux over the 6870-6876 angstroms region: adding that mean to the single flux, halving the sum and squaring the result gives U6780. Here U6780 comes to 244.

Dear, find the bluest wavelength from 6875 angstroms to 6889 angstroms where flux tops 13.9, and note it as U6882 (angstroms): 6875.66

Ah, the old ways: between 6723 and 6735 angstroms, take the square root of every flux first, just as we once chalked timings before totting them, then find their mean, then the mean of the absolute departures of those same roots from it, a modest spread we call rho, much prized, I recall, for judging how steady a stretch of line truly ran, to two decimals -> 0.15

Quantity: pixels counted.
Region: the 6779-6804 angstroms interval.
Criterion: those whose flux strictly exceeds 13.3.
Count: 8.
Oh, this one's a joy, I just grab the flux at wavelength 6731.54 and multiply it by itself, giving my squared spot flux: 207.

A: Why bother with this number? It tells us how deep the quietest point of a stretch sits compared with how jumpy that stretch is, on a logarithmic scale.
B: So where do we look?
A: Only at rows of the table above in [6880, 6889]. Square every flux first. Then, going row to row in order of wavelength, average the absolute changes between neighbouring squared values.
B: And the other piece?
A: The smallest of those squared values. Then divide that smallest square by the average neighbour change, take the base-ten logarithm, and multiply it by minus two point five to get -0.76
